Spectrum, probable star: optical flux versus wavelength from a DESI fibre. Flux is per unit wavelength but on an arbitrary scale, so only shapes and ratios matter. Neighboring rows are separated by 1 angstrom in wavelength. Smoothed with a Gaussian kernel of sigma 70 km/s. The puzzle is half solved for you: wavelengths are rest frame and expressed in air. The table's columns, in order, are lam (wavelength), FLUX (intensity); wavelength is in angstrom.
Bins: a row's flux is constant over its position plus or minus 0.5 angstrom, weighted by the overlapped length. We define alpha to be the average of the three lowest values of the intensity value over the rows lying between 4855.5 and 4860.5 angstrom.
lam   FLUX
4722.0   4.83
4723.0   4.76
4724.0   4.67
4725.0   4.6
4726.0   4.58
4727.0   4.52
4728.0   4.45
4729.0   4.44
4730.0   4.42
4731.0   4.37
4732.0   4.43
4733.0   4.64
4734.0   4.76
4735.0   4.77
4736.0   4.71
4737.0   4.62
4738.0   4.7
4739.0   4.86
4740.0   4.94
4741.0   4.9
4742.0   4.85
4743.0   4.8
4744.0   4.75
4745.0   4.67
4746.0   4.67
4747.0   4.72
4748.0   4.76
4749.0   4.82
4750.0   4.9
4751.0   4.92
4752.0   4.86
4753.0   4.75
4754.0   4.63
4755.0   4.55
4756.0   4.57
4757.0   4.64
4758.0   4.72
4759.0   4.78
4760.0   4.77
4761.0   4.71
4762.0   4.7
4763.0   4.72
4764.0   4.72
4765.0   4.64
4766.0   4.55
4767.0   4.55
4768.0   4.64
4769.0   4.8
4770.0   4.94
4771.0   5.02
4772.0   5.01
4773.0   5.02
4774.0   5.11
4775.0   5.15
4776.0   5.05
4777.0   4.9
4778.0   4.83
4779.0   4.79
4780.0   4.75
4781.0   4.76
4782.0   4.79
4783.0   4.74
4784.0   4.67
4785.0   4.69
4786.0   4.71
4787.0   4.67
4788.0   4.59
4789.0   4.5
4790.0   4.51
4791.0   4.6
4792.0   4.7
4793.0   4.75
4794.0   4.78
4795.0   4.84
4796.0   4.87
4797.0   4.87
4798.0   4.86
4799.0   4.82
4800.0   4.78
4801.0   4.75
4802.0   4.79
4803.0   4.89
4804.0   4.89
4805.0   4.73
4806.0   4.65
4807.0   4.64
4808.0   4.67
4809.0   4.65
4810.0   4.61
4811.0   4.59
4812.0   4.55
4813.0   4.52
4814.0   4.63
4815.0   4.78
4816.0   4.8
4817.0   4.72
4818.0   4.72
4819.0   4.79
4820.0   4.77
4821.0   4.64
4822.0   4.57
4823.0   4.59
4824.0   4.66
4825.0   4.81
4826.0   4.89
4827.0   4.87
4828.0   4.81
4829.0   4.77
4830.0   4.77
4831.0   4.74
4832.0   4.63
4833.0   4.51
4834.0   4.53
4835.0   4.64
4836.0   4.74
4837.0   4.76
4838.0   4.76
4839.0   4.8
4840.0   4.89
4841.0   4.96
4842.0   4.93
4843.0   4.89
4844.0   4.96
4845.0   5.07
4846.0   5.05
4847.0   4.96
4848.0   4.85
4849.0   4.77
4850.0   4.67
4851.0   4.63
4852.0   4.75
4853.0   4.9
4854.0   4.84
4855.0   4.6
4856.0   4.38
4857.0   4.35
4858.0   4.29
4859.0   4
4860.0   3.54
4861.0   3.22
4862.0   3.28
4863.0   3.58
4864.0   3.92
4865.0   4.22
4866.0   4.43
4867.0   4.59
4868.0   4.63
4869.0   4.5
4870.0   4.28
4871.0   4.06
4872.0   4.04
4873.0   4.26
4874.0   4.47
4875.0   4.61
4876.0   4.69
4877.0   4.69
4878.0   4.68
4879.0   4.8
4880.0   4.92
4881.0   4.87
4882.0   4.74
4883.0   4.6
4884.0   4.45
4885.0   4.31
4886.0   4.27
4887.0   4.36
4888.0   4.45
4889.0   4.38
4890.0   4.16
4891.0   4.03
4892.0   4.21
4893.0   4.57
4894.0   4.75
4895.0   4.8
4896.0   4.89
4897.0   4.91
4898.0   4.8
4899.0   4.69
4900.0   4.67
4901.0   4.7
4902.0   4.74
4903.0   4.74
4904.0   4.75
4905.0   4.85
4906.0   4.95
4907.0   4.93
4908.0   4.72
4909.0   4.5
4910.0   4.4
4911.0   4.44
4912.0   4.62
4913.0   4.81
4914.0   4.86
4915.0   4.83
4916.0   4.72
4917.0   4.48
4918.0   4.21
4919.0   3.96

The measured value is 3.9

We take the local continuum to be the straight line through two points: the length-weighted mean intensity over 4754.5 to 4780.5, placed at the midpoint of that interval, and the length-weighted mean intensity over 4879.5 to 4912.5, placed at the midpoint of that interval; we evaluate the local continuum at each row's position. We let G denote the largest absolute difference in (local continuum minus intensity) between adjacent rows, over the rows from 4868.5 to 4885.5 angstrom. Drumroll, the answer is 0.221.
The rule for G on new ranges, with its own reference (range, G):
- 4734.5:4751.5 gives 0.161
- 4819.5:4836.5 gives 0.151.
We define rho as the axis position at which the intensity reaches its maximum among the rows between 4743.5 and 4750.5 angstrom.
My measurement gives 4750.0 angstrom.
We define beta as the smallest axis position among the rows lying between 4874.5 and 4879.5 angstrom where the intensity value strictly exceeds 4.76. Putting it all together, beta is 4879.0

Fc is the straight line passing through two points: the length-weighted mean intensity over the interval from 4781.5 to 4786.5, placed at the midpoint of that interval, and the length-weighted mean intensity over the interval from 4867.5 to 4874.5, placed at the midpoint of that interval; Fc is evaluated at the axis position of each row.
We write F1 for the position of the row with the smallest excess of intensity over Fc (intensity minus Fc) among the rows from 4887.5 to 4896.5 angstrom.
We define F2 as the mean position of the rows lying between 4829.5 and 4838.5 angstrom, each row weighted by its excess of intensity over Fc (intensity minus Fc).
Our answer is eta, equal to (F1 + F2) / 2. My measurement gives 4862.7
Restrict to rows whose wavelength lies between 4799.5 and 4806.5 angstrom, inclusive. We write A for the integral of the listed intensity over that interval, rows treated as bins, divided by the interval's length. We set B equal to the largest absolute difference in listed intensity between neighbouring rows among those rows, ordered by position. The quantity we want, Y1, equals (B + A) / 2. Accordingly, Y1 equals 2.47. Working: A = 4.78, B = 0.16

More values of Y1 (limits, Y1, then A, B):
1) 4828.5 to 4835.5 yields 2.39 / 4.66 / 0.12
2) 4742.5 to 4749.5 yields 2.41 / 4.74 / 0.08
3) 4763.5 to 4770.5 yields 2.43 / 4.69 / 0.16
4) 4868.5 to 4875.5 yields 2.27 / 4.32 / 0.22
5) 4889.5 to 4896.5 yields 2.42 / 4.49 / 0.36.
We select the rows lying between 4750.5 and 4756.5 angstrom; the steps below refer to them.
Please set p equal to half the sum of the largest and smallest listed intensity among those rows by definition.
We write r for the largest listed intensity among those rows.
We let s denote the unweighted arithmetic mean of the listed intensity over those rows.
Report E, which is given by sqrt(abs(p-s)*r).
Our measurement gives 0.3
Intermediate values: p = 4.7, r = 4.92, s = 4.71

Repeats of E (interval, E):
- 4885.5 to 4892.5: 0.3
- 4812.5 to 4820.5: 0.5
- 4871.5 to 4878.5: 0.8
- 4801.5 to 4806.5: 0.3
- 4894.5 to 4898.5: 0.2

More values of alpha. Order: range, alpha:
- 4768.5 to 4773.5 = 4.9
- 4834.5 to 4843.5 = 4.7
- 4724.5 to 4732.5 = 4.4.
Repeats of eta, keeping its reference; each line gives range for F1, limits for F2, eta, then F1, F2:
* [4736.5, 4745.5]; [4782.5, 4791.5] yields 4762.9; 4737.0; 4788.9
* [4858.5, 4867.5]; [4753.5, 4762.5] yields 4809.0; 4861.0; 4756.9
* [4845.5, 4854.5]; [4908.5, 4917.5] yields 4882.2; 4851.0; 4913.5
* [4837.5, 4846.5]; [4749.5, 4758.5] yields 4796.9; 4838.0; 4755.7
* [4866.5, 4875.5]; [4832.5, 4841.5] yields 4855.3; 4872.0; 4838.5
